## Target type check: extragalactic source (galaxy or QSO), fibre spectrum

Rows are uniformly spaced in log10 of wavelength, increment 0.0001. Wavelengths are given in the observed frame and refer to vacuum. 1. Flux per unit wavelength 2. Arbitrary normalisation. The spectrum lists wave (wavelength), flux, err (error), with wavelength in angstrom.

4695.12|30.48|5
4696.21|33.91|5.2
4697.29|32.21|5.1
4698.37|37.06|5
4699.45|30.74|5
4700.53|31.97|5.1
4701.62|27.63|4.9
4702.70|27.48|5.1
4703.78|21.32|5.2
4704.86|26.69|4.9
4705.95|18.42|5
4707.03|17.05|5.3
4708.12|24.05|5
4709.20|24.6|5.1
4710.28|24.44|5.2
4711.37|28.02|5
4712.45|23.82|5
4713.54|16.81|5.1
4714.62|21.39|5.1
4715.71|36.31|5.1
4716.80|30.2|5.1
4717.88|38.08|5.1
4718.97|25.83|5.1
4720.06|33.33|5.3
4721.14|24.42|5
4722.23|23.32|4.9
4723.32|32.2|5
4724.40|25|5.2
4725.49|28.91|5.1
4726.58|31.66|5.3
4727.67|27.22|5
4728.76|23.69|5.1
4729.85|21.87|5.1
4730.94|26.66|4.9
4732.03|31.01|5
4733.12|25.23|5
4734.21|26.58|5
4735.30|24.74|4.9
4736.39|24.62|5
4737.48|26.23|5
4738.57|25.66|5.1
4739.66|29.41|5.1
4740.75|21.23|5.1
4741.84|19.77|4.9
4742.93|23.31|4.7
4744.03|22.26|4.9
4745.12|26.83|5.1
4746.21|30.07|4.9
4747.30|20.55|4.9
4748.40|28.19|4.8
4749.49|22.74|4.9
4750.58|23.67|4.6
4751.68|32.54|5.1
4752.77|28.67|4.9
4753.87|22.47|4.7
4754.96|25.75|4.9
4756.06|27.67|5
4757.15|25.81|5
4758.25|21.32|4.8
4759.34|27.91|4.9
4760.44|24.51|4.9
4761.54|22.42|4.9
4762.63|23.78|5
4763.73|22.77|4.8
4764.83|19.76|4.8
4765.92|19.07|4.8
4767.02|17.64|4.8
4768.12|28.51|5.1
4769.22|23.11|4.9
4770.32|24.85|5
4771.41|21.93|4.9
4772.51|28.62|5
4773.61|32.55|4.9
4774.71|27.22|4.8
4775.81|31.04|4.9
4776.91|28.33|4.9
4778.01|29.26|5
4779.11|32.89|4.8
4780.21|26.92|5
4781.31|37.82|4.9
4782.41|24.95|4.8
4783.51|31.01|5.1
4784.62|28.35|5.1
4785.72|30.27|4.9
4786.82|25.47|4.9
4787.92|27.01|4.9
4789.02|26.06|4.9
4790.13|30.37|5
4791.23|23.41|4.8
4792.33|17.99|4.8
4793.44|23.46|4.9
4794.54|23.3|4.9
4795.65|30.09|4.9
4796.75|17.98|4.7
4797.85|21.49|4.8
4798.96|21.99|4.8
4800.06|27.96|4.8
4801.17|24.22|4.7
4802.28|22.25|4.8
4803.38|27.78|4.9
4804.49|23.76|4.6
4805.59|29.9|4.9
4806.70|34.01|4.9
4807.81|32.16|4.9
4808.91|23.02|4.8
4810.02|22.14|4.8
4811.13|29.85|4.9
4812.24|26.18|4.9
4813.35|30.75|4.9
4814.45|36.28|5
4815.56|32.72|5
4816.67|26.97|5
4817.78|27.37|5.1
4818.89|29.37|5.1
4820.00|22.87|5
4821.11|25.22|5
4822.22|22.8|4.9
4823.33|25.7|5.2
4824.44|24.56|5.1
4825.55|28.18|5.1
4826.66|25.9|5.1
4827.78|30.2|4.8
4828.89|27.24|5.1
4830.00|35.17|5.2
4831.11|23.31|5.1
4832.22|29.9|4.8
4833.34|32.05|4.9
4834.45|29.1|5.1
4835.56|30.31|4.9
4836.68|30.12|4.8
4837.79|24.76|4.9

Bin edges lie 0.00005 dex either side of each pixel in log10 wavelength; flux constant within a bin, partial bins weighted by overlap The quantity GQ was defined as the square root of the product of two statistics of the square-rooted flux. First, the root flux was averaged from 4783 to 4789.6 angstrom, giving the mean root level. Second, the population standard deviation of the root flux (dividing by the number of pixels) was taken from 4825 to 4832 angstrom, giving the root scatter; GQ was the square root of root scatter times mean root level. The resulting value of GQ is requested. 1.35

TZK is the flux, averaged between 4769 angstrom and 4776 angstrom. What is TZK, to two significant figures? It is 27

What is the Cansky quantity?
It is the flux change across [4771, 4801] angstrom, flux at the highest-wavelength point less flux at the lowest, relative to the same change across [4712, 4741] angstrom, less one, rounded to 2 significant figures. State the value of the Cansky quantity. -3.3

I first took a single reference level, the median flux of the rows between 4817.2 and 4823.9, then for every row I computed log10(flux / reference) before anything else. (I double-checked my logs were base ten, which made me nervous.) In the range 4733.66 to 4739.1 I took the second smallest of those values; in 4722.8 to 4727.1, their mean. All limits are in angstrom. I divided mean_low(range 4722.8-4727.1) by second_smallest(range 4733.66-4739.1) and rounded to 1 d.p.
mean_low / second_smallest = -4.9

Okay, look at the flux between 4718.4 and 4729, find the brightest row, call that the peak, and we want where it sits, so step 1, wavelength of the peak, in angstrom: 4720.06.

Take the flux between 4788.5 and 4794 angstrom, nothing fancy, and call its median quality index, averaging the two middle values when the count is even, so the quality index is 23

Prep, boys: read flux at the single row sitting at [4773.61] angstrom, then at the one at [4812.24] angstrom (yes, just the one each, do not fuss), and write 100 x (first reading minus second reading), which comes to 637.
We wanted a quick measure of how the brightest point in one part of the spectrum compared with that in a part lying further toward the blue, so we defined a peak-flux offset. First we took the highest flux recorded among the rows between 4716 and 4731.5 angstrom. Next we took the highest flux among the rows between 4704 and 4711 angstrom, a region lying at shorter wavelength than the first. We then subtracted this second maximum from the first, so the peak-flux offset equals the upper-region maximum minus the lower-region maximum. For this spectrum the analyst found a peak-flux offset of 11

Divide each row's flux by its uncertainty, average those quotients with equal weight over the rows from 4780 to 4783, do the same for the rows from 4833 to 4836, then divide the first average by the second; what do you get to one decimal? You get 1.0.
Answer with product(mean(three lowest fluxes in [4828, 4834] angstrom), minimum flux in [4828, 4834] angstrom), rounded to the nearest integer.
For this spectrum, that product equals 625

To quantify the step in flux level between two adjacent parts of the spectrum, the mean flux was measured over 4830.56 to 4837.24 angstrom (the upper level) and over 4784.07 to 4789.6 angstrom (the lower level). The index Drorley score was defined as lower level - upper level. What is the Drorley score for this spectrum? -1.7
